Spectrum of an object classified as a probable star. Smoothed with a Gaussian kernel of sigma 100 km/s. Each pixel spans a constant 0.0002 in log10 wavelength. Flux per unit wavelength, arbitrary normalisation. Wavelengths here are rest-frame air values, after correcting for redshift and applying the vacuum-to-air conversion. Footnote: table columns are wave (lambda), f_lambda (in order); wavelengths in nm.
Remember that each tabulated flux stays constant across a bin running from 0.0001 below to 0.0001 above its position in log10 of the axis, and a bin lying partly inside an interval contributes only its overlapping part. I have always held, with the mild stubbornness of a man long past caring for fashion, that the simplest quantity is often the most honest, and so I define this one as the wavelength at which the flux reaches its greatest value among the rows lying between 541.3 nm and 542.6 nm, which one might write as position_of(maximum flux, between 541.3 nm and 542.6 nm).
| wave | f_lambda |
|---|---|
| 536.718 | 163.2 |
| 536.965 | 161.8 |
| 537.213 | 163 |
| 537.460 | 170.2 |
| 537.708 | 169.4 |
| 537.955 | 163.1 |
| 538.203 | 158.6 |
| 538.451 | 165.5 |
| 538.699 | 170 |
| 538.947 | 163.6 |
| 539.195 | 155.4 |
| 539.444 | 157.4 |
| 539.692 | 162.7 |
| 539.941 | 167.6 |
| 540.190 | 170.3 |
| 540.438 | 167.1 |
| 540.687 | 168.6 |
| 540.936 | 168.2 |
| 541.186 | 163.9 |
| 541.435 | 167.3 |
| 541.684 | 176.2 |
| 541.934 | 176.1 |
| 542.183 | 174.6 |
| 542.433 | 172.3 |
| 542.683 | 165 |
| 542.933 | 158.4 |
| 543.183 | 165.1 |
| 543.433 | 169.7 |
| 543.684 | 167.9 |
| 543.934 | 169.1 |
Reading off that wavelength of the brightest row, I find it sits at 541.684 nm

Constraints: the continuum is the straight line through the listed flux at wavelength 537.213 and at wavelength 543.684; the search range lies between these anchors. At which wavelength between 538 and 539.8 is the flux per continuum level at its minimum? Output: 539.195 nm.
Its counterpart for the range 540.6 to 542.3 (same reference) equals 541.186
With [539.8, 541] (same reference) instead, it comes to 540.438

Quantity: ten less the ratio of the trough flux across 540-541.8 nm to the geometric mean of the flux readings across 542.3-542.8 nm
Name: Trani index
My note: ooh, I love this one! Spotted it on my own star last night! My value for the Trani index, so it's 9.028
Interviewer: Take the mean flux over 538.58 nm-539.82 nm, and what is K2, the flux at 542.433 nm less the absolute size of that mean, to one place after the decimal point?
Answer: 10.5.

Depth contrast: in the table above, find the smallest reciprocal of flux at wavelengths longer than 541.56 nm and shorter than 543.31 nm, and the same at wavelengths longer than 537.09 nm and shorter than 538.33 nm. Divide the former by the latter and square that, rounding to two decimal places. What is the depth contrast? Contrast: 0.93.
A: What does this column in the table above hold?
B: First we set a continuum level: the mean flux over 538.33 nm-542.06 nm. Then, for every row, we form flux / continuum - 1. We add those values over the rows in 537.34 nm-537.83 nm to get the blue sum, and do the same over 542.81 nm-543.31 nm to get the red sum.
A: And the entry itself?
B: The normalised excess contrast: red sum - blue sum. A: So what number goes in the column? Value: -0.10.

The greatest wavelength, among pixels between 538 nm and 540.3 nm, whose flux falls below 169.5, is 539.941 nm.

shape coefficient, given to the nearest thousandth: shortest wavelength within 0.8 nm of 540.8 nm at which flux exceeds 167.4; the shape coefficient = 540.190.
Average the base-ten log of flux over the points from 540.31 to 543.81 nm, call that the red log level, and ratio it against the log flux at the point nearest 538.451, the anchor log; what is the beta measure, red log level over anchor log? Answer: 1.00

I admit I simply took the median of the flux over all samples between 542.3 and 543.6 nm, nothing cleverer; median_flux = 165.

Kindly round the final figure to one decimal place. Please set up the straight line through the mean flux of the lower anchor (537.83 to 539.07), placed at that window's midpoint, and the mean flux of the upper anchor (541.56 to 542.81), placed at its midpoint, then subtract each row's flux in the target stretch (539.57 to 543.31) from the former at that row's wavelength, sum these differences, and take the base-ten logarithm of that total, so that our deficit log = 1.6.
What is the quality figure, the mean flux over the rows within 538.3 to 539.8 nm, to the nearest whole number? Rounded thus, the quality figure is 162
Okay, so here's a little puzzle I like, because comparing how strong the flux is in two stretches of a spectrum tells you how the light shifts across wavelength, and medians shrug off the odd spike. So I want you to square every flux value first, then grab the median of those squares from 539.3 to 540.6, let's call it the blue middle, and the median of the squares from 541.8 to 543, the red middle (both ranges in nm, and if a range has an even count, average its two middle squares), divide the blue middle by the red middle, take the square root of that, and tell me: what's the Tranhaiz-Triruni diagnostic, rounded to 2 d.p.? 0.97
